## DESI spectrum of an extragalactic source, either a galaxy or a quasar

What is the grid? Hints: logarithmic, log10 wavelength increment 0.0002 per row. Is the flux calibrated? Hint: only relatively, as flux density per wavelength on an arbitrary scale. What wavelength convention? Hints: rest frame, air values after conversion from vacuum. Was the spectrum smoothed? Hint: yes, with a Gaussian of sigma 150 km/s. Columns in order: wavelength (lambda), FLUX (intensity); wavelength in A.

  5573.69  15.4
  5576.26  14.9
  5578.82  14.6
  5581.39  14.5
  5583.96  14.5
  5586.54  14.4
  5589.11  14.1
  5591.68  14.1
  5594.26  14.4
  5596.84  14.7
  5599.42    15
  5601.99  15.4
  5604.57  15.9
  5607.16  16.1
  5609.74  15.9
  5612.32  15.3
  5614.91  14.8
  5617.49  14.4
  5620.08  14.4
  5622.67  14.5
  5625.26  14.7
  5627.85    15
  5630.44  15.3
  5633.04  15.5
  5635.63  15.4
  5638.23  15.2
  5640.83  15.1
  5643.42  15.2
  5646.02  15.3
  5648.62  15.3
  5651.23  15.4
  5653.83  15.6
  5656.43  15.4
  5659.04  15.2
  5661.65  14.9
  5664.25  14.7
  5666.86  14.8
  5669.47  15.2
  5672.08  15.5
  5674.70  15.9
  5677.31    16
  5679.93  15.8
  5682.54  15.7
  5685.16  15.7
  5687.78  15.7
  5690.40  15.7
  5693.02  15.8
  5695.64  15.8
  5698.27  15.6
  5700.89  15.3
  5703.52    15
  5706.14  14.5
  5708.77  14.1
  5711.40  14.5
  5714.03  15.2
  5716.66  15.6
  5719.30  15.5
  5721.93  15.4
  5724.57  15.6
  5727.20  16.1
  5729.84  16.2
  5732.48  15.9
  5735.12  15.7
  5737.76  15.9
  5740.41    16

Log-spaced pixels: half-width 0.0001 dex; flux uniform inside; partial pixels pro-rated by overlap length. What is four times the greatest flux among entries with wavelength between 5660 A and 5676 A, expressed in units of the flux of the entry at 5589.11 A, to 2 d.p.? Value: 4.51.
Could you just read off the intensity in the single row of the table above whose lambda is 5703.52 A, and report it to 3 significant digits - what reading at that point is 15.0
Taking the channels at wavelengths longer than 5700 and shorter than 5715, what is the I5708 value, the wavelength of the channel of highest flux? 5700.89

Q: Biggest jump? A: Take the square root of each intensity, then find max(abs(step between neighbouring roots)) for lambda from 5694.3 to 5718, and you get 0.091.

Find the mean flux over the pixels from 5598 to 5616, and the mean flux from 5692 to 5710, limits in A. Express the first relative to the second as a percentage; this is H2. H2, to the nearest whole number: 102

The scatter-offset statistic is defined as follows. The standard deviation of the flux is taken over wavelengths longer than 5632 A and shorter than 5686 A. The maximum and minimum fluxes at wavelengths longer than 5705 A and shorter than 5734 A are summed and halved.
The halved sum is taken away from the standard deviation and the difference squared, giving 219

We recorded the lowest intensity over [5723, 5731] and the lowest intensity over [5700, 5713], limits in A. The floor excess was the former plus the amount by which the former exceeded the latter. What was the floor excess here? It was 17.1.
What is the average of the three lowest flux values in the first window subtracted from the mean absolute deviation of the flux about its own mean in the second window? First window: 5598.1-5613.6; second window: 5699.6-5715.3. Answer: -14.8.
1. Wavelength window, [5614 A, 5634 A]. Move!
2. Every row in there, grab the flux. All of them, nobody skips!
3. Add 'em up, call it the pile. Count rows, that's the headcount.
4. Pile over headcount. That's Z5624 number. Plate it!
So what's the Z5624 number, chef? 14.8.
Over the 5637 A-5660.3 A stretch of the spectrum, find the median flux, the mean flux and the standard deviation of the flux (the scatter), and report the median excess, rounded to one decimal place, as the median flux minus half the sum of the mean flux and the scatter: 7.6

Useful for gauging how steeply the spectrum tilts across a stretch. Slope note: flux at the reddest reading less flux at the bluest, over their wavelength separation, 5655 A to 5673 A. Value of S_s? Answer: 0.006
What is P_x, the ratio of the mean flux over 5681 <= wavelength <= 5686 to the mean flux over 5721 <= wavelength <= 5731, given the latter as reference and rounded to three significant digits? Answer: 0.992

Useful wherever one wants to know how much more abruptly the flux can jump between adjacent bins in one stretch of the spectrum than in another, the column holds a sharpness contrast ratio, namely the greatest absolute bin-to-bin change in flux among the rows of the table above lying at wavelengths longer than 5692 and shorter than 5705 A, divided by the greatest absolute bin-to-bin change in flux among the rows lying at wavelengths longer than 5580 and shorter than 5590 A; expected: 1.0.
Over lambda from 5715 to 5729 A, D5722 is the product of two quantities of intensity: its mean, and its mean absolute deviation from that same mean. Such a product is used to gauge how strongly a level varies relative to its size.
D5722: 3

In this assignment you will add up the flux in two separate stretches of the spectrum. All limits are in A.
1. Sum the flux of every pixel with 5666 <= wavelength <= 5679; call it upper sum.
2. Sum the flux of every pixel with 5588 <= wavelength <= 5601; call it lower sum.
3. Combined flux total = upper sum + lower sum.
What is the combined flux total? 150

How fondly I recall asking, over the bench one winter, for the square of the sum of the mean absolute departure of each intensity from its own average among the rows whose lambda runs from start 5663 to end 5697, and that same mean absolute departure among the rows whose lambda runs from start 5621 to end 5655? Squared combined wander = 0.29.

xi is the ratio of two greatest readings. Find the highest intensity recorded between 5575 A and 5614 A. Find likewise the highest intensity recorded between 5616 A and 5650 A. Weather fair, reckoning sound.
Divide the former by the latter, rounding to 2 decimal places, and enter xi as 1.04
